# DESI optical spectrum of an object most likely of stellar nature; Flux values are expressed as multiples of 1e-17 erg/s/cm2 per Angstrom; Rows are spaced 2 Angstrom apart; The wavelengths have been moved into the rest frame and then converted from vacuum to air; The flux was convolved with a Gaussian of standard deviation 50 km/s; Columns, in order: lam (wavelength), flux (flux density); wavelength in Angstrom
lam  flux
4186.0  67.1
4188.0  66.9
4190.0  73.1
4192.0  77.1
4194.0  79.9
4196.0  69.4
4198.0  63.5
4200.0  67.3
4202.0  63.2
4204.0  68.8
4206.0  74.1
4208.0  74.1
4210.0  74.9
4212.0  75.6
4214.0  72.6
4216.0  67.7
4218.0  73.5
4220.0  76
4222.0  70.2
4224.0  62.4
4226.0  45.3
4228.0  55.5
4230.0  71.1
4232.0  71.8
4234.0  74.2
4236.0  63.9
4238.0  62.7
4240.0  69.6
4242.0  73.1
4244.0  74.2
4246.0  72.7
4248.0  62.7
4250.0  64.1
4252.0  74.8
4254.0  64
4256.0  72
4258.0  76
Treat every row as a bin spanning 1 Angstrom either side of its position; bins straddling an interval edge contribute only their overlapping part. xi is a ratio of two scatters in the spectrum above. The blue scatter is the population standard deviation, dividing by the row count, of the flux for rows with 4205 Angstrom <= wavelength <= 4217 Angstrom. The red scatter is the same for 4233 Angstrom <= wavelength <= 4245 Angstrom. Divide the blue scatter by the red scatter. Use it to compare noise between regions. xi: 0.6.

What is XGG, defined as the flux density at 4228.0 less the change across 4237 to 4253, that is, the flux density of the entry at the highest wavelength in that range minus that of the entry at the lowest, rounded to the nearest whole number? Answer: 43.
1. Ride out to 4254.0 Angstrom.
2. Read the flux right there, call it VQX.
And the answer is 64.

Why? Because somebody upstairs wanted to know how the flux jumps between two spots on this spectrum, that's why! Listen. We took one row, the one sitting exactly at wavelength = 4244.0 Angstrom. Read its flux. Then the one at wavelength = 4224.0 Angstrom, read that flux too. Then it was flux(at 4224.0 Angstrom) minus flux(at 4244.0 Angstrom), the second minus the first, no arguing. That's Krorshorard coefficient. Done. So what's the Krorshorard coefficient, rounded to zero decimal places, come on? -12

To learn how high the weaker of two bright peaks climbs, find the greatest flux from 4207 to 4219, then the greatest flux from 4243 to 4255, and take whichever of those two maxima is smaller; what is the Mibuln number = 74.8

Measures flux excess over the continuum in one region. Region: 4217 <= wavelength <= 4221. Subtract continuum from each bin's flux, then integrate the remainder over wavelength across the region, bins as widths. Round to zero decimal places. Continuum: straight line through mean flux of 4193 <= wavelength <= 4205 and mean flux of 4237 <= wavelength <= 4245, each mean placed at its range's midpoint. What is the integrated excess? 22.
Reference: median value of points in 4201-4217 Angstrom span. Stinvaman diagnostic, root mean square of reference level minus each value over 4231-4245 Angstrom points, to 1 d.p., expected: 5.6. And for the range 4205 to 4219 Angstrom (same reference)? 2.4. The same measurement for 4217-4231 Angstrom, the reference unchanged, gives 13.3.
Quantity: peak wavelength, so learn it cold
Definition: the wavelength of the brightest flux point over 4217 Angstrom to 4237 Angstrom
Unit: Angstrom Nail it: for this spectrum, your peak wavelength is 4220.0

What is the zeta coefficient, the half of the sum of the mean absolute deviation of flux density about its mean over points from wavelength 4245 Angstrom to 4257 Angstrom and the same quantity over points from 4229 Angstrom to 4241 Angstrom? 4.3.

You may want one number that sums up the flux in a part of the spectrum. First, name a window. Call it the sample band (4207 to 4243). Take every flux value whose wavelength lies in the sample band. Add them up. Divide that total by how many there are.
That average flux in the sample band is 68.6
